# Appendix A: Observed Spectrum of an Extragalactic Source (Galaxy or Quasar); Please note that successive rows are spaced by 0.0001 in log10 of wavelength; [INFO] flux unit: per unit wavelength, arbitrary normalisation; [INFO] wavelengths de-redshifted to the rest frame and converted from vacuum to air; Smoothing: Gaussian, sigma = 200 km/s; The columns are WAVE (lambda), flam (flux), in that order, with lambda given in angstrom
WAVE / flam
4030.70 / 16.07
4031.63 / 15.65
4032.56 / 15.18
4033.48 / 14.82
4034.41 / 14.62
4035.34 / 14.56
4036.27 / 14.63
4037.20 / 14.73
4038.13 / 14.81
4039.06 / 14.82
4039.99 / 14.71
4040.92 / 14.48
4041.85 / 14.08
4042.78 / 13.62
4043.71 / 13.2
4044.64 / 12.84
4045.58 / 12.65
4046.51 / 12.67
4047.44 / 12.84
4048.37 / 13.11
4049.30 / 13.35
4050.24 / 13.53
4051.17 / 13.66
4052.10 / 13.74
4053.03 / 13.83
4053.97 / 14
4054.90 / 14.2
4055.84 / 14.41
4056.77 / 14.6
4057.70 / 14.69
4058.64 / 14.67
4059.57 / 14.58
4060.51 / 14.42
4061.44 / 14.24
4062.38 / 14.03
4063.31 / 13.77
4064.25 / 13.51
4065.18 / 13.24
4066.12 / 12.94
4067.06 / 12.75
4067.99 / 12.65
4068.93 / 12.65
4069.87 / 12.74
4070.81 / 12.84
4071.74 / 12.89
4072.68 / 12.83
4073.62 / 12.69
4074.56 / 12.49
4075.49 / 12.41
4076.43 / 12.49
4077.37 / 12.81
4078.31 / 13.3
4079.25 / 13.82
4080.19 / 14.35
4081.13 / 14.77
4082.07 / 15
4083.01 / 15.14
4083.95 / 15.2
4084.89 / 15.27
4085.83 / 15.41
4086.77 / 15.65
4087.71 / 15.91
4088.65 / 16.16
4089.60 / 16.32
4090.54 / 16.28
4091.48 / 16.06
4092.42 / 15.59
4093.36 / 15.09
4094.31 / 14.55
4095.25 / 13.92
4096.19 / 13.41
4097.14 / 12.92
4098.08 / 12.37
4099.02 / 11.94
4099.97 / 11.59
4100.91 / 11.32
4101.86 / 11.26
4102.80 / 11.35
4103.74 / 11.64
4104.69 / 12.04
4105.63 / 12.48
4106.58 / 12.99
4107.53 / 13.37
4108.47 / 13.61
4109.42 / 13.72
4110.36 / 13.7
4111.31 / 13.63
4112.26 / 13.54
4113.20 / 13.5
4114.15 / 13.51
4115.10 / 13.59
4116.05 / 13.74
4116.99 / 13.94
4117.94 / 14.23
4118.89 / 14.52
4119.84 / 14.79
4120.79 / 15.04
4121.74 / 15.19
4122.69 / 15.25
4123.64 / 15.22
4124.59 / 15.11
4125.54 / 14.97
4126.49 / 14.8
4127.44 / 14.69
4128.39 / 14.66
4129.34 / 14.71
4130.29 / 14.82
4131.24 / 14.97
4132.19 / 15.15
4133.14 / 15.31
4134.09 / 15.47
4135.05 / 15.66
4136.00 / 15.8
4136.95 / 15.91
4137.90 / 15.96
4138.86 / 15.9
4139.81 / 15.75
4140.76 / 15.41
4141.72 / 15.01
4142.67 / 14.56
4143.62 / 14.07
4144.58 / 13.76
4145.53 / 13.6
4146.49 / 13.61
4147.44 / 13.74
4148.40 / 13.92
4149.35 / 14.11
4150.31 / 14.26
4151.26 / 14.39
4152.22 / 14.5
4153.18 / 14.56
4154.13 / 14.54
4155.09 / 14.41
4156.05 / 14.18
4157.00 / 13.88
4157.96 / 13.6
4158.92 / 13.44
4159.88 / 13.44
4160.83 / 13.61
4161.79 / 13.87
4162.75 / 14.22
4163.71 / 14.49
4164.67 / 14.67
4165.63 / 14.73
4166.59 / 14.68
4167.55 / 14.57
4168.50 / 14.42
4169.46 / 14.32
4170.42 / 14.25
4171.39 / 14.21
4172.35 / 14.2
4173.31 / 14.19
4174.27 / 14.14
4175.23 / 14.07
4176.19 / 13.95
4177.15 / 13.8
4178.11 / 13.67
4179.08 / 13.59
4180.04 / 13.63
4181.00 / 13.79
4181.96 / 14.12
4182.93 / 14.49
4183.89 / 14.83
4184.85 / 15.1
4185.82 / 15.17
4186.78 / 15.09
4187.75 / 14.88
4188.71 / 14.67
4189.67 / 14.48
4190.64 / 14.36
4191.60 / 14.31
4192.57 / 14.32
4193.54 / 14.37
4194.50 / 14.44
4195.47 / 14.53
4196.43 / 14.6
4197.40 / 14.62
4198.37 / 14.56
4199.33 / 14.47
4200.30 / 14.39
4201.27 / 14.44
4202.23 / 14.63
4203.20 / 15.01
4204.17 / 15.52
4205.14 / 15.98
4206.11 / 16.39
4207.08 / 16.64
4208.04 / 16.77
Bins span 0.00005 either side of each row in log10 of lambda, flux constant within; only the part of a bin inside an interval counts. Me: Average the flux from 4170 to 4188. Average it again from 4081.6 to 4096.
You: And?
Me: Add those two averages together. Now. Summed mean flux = 29.7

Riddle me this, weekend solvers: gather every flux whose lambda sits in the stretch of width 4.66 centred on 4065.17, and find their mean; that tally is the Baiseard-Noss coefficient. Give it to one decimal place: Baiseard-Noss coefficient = 13.2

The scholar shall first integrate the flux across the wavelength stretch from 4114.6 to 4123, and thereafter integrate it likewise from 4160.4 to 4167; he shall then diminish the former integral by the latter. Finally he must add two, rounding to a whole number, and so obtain 29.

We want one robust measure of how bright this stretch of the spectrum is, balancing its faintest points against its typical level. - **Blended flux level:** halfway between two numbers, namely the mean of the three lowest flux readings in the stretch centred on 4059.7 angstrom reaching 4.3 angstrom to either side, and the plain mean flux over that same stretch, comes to 14.2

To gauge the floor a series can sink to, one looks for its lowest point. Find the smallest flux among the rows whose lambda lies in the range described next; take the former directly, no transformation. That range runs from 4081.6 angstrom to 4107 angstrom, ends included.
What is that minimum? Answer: 11.26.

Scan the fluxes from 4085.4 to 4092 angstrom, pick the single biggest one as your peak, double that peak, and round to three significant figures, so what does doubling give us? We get 32.6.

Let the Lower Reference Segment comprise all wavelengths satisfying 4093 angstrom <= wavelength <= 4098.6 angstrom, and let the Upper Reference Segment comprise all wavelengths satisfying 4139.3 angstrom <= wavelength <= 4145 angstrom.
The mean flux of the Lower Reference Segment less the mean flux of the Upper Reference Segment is -1.1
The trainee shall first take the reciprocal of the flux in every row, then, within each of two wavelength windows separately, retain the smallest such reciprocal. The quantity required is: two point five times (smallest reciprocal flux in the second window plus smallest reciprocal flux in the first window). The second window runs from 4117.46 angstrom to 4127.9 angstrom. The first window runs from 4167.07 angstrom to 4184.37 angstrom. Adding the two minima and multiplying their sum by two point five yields 0.333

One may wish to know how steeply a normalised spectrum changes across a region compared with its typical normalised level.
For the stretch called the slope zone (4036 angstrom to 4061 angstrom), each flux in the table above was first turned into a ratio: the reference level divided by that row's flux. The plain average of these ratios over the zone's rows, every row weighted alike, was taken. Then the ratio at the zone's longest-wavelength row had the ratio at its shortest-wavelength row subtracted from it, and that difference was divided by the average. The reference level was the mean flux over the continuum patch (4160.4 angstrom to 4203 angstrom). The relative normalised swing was 0.014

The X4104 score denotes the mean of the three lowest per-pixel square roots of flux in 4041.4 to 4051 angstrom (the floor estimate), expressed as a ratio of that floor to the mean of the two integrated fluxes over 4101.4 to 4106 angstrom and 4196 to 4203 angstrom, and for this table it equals 0.046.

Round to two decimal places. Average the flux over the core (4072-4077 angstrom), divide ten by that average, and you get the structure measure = 0.79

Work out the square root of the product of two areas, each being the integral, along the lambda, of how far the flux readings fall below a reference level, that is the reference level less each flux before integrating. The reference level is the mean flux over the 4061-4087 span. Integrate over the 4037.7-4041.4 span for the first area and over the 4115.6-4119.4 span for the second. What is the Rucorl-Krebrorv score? 2.7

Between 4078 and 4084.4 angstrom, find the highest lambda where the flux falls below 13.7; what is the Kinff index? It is 4078.31 angstrom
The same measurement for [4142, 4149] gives 4146.49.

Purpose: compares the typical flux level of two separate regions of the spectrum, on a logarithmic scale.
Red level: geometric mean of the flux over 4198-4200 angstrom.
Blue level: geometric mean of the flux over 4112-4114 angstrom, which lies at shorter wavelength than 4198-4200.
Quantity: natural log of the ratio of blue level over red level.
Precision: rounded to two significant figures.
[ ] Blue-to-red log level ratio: -0.071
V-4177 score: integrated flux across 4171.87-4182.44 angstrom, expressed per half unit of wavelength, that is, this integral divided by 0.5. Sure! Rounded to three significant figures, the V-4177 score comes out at 295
